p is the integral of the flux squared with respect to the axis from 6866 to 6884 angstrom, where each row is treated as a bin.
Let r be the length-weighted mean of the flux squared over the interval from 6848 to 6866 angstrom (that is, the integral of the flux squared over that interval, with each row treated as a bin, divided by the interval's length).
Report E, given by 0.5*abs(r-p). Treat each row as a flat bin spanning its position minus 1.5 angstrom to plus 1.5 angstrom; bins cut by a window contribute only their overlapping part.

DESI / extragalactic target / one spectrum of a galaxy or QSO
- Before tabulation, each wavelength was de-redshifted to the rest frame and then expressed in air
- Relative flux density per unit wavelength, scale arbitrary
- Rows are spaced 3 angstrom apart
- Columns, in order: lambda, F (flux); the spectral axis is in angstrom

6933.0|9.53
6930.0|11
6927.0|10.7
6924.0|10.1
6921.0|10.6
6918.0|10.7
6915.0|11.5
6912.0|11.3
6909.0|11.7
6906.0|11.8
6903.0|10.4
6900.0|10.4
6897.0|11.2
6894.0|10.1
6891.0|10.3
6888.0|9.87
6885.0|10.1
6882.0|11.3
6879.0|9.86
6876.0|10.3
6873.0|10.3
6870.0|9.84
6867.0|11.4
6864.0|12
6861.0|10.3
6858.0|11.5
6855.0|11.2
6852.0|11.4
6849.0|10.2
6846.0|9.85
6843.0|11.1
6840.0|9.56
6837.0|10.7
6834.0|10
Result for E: 927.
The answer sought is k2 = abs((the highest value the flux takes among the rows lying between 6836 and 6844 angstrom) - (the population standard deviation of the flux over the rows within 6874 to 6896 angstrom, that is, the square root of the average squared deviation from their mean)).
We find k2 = 10.6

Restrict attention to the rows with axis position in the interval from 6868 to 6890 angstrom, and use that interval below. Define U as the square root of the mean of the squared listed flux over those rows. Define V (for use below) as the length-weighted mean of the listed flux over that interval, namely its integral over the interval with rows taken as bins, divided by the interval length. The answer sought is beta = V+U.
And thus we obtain 20.5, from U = 10.2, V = 10.3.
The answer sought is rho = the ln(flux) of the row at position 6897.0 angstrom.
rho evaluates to 2.42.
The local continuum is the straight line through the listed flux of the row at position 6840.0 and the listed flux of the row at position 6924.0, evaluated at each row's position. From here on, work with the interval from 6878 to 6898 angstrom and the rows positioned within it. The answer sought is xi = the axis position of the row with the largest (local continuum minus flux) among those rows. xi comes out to 6888.0 angstrom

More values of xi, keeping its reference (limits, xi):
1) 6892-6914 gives 6894.0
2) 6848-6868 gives 6849.0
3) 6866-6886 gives 6879.0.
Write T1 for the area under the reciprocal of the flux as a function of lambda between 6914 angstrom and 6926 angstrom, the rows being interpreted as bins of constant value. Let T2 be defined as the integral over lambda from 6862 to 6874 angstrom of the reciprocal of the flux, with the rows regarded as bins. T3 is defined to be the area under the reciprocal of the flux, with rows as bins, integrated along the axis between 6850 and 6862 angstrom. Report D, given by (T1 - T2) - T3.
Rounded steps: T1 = 1.12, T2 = 1.11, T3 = 1.08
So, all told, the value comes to -1.07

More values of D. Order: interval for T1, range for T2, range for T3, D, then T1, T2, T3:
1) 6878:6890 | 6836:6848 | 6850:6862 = -1.09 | 1.17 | 1.17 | 1.08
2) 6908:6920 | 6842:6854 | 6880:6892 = -1.22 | 1.07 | 1.13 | 1.16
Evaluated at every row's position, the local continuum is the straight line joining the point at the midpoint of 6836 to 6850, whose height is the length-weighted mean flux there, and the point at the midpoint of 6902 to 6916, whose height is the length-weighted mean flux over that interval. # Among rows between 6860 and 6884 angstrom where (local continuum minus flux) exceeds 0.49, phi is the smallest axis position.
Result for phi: 6870.0 angstrom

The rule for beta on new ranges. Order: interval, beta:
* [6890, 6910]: 21.7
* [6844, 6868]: 22.0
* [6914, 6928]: 21.4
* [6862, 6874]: 21.8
